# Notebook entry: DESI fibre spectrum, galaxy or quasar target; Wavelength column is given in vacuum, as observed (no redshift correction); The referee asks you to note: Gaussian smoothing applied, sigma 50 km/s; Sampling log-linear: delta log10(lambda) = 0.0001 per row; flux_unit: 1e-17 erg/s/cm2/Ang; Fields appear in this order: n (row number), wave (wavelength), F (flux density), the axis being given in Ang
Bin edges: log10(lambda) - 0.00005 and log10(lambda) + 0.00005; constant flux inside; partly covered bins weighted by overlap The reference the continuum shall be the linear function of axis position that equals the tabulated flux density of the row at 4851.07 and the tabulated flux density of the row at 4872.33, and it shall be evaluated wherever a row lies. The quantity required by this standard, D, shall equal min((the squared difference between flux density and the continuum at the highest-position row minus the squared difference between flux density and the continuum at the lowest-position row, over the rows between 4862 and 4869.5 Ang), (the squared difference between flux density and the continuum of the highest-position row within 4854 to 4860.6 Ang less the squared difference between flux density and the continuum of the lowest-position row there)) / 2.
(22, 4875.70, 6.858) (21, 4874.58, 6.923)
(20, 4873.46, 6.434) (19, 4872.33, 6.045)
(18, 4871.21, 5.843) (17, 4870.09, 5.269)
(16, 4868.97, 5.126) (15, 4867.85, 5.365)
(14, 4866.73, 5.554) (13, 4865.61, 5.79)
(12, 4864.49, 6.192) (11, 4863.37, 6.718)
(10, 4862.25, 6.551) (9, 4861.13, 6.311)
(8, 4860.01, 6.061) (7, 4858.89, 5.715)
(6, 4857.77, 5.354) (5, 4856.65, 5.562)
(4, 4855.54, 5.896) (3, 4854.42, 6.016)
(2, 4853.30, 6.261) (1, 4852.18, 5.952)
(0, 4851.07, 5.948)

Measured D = 0.001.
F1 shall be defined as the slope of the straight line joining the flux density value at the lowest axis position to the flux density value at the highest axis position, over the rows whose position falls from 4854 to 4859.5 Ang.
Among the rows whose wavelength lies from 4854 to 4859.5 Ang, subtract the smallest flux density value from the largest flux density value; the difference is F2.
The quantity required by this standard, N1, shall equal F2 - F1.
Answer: 0.7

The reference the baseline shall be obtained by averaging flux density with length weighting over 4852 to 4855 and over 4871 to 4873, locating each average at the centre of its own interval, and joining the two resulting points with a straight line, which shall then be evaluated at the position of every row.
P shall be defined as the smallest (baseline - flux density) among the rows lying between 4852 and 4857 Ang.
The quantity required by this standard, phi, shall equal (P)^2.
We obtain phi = 0.03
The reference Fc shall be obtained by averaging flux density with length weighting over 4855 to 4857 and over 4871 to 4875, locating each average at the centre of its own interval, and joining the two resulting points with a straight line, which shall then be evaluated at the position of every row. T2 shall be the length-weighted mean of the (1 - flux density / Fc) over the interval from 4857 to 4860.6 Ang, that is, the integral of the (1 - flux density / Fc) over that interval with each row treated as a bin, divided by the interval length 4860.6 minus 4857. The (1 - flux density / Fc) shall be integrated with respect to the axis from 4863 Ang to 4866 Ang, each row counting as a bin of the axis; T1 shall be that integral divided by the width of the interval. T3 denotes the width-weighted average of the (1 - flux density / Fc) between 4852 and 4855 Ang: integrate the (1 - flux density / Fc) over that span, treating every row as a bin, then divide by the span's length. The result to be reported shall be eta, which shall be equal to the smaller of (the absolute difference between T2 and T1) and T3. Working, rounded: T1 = -0.030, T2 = 0.026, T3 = -0.07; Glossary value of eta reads -0.07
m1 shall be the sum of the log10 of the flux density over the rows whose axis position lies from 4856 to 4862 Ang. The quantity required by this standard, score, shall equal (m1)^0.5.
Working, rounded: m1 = 3.81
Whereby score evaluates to 1.95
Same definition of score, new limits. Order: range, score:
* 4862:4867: 1.99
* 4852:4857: 1.97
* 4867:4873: 1.93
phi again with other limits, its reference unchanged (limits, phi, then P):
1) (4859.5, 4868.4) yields 0.49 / -0.7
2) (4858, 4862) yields 0.08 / -0.3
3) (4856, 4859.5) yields 0.11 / 0.3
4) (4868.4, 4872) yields 0.02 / 0.1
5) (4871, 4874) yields 0.23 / -0.5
